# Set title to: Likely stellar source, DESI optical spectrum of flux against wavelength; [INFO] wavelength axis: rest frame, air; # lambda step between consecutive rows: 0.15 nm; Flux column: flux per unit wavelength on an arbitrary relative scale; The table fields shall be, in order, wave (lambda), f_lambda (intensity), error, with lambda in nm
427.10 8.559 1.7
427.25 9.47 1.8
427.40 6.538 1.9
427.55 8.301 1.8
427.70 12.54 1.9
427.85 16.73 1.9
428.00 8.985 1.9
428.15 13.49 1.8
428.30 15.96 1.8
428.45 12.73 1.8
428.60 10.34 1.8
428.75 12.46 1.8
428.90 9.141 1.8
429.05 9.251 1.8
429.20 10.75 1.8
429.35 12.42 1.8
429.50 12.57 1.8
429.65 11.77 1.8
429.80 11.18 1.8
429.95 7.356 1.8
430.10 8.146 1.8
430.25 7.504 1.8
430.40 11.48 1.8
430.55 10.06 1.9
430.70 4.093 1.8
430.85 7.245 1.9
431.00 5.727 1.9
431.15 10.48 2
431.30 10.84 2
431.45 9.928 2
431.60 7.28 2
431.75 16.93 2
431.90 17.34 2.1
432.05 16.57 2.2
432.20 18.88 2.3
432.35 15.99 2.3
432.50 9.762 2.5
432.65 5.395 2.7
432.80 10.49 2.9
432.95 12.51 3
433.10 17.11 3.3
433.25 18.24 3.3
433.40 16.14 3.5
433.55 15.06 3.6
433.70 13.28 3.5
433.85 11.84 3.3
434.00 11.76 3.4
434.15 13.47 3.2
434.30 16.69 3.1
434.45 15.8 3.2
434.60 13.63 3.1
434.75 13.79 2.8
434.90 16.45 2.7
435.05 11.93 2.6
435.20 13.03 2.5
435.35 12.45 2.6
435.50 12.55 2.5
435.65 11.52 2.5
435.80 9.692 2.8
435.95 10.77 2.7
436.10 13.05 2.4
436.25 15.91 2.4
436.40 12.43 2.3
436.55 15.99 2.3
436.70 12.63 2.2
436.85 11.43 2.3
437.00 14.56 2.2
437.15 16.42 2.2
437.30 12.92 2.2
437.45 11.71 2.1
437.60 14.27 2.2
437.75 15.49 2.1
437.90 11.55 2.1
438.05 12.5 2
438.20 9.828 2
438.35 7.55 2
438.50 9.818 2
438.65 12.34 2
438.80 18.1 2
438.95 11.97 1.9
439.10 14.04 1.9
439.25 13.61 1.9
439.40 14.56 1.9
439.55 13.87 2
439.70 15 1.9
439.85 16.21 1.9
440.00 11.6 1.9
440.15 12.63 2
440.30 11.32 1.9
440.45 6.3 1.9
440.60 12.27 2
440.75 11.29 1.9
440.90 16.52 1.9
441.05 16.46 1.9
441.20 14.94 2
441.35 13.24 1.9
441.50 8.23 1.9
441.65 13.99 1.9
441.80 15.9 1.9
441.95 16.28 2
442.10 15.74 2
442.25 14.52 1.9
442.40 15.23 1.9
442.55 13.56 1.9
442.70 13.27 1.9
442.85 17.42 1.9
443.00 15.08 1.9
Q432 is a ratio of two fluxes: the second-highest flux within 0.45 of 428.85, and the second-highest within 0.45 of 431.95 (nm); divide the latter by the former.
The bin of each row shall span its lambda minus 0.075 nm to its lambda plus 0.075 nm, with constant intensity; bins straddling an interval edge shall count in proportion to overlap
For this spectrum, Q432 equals 1.4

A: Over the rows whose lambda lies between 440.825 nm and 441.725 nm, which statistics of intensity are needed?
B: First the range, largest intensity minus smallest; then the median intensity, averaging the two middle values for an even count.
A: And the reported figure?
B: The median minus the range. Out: 6.2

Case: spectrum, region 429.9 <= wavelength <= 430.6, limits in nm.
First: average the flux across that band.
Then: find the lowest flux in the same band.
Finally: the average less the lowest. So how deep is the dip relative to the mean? 1.6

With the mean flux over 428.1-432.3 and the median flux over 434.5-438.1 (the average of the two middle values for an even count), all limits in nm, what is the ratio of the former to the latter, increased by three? 3.87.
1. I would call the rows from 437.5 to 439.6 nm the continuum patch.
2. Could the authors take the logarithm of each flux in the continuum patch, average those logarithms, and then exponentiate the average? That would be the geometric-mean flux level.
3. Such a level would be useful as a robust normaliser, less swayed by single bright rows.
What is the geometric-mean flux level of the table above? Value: 12.5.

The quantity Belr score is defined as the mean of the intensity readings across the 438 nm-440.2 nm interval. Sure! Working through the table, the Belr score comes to 12.9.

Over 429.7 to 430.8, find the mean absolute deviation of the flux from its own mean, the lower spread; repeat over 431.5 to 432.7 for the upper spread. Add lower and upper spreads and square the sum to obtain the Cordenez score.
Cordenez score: 43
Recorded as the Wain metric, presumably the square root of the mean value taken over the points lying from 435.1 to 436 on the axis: 3.42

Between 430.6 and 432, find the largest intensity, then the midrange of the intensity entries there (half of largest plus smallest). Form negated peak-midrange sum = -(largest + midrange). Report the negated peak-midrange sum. -28.1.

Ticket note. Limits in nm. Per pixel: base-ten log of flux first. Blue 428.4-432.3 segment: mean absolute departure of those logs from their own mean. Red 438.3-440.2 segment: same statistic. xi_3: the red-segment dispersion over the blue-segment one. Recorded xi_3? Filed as 0.63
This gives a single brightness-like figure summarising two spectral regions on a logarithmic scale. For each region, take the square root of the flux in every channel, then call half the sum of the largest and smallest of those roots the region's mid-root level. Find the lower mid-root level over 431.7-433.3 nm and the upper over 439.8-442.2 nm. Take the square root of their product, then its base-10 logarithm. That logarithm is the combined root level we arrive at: 0.520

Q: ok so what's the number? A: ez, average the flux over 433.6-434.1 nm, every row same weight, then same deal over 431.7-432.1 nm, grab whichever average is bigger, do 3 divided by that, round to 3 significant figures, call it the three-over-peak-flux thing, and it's 0.177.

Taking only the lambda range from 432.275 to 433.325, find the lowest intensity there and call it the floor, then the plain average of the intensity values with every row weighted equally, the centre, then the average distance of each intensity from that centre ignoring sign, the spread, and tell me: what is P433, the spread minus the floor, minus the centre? -14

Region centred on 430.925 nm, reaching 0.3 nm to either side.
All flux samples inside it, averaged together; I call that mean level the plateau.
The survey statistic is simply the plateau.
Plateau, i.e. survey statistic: 6.9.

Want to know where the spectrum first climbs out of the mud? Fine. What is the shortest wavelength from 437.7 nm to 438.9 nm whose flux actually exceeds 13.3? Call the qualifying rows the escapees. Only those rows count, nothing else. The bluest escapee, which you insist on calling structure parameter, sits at 437.75 nm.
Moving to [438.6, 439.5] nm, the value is 438.80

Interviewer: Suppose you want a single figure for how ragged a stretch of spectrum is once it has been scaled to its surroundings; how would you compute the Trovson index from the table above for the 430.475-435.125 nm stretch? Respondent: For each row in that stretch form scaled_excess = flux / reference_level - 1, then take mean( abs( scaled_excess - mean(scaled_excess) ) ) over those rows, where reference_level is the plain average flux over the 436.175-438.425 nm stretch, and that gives 0.26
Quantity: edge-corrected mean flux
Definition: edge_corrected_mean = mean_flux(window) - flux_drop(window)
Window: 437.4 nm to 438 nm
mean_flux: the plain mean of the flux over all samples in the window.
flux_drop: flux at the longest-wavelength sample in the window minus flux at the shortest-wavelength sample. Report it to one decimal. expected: 13.4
